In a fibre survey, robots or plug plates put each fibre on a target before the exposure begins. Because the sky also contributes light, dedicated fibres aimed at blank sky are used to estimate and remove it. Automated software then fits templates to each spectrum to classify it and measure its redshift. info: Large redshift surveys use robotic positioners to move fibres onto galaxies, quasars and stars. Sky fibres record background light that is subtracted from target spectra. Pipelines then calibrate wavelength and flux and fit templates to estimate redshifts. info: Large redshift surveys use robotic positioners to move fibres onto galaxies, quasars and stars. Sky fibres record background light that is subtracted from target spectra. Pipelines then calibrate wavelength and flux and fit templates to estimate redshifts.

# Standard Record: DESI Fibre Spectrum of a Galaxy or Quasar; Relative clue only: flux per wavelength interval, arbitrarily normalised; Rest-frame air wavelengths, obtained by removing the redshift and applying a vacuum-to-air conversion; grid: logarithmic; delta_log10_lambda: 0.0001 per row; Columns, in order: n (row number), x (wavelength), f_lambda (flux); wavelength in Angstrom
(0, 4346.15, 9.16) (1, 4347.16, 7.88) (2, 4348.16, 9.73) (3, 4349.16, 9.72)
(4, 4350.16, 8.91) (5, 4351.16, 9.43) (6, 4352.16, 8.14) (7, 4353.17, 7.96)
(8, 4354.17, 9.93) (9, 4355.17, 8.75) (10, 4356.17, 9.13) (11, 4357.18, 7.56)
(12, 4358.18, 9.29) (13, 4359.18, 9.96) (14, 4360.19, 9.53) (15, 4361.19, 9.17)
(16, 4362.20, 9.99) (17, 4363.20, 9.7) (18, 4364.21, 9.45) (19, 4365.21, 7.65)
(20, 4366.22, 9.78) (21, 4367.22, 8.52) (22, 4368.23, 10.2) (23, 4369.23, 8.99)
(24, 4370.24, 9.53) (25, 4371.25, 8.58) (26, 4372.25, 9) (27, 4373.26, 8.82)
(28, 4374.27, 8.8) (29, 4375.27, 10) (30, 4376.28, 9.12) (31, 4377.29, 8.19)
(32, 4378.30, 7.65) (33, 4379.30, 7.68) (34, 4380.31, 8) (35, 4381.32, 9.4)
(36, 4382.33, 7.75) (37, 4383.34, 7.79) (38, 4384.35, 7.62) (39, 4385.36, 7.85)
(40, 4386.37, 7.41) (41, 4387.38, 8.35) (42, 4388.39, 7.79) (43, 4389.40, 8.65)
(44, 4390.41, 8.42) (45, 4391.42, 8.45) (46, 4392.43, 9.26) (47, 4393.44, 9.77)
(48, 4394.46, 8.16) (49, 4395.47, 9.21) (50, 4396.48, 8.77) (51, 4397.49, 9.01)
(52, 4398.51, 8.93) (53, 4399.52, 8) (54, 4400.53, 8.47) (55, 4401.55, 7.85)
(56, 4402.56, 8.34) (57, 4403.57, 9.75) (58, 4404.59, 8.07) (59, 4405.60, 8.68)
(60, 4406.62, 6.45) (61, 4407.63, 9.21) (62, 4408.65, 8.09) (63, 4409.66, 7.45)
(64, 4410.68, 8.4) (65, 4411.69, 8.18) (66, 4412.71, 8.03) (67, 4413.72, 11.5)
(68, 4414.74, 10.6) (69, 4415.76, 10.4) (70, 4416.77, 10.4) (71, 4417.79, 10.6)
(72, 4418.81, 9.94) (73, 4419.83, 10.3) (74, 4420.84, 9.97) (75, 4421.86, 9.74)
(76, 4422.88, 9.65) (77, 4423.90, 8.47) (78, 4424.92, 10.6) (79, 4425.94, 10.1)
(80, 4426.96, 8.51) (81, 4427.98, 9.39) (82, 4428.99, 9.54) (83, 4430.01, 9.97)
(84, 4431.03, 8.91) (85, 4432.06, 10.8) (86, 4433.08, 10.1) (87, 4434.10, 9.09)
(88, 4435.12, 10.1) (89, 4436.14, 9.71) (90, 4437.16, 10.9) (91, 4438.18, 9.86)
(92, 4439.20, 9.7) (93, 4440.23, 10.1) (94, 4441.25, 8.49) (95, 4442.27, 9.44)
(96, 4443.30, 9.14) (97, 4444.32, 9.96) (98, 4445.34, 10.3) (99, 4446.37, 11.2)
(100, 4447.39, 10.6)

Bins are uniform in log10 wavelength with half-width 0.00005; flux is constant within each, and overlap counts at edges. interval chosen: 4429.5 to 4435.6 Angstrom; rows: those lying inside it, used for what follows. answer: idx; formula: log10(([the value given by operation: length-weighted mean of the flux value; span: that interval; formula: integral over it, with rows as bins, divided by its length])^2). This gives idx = 1.98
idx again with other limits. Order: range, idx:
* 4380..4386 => 1.81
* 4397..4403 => 1.85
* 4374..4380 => 1.86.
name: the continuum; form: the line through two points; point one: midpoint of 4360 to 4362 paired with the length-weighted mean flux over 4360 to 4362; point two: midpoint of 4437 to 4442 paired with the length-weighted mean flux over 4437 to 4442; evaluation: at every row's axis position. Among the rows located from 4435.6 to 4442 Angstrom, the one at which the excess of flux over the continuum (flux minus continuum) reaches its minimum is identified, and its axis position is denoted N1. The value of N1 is 4441.25 Angstrom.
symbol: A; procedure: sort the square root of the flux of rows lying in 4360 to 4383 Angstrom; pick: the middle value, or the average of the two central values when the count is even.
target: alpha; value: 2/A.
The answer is 0.667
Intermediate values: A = 3.000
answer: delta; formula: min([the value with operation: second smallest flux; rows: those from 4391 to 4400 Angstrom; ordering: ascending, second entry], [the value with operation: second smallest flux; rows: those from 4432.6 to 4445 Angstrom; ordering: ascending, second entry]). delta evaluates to 8.16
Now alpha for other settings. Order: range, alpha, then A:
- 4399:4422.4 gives 0.679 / 2.946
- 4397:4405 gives 0.690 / 2.899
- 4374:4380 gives 0.686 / 2.914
